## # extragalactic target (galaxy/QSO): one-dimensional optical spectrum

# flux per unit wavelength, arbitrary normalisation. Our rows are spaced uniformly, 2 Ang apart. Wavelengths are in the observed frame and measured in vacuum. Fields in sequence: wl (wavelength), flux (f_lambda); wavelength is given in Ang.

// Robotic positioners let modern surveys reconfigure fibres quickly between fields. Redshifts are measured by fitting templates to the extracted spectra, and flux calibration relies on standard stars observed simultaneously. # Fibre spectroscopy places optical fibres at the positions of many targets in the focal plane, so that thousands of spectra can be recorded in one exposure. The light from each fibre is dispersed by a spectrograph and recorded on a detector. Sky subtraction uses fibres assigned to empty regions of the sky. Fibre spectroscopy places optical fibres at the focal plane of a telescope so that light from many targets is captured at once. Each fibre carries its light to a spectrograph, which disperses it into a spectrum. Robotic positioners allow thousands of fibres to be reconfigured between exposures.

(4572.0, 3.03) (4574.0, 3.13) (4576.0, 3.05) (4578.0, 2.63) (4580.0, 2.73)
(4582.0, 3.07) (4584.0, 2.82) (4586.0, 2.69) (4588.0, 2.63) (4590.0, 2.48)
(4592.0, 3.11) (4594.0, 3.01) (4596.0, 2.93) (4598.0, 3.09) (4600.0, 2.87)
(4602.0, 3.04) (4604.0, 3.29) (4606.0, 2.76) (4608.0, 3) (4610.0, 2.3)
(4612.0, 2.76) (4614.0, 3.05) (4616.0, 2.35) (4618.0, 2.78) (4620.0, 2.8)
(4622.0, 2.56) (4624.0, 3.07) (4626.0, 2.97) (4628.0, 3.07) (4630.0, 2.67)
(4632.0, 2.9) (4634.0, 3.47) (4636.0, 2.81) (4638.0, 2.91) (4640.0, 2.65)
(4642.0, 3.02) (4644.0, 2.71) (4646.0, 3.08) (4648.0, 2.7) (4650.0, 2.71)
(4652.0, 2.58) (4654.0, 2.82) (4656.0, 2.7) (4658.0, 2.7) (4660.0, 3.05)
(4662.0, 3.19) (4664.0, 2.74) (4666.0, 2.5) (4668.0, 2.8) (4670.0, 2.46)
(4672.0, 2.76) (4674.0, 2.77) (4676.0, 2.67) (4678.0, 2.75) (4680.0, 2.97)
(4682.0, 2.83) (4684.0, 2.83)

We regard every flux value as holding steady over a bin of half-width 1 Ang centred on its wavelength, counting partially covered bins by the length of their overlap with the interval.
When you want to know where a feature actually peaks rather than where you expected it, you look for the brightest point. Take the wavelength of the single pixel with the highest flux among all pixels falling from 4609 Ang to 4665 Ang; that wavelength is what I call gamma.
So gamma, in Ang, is 4634.0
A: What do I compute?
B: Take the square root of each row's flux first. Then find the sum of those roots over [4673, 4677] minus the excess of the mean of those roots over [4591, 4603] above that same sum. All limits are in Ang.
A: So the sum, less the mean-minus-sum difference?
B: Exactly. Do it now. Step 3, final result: 5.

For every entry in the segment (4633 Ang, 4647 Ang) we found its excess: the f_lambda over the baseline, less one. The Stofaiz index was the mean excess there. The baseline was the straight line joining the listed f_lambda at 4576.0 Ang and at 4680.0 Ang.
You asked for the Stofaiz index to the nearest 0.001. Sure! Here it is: -0.017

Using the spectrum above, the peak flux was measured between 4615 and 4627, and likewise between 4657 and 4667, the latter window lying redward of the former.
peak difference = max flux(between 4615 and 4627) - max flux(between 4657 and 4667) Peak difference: -0.12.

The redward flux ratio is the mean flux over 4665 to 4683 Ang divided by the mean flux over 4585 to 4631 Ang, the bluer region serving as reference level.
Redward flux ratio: 0.96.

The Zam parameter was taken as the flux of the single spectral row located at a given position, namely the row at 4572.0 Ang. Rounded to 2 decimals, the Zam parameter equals 3.03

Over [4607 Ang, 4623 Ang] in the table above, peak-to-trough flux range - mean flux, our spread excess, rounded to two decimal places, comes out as -1.95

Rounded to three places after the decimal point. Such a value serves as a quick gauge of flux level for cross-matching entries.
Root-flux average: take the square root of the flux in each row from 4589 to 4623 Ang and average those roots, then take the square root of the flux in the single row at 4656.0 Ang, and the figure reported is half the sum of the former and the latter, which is 1.662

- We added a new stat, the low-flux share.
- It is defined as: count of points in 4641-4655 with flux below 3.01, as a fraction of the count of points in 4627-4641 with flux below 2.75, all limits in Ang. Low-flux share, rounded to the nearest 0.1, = 2.5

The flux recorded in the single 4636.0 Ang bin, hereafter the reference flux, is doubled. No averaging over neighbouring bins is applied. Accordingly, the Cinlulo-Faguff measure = 5.62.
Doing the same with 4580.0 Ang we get 5.46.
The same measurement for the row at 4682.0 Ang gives 5.66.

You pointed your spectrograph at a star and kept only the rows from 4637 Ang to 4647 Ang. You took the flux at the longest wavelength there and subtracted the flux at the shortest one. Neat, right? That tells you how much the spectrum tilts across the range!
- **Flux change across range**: 0.2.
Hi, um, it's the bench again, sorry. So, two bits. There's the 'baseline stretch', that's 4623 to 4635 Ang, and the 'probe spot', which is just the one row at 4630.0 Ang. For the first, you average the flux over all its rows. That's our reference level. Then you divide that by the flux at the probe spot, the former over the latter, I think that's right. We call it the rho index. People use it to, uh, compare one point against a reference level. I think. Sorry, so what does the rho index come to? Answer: 1.13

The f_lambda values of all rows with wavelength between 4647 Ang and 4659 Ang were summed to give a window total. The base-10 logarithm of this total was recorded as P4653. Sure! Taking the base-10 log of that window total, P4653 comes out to 1.21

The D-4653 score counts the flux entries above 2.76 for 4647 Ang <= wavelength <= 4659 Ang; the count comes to 1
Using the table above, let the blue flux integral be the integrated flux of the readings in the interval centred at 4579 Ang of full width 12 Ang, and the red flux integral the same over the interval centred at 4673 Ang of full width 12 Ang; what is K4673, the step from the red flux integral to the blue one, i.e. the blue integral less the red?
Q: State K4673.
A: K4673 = 2.4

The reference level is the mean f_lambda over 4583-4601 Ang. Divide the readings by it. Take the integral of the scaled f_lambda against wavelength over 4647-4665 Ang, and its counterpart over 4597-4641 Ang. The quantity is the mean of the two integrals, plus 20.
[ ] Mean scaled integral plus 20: 51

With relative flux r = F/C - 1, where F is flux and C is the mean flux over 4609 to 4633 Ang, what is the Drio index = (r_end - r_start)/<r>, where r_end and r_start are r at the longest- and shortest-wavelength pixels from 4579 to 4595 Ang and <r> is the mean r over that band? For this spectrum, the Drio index 6.3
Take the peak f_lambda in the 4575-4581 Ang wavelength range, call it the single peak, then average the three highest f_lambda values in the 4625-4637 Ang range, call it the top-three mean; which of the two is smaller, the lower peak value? 3.050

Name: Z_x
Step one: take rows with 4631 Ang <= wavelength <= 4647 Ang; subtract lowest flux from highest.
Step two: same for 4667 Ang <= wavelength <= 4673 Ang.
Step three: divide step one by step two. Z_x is 2.4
